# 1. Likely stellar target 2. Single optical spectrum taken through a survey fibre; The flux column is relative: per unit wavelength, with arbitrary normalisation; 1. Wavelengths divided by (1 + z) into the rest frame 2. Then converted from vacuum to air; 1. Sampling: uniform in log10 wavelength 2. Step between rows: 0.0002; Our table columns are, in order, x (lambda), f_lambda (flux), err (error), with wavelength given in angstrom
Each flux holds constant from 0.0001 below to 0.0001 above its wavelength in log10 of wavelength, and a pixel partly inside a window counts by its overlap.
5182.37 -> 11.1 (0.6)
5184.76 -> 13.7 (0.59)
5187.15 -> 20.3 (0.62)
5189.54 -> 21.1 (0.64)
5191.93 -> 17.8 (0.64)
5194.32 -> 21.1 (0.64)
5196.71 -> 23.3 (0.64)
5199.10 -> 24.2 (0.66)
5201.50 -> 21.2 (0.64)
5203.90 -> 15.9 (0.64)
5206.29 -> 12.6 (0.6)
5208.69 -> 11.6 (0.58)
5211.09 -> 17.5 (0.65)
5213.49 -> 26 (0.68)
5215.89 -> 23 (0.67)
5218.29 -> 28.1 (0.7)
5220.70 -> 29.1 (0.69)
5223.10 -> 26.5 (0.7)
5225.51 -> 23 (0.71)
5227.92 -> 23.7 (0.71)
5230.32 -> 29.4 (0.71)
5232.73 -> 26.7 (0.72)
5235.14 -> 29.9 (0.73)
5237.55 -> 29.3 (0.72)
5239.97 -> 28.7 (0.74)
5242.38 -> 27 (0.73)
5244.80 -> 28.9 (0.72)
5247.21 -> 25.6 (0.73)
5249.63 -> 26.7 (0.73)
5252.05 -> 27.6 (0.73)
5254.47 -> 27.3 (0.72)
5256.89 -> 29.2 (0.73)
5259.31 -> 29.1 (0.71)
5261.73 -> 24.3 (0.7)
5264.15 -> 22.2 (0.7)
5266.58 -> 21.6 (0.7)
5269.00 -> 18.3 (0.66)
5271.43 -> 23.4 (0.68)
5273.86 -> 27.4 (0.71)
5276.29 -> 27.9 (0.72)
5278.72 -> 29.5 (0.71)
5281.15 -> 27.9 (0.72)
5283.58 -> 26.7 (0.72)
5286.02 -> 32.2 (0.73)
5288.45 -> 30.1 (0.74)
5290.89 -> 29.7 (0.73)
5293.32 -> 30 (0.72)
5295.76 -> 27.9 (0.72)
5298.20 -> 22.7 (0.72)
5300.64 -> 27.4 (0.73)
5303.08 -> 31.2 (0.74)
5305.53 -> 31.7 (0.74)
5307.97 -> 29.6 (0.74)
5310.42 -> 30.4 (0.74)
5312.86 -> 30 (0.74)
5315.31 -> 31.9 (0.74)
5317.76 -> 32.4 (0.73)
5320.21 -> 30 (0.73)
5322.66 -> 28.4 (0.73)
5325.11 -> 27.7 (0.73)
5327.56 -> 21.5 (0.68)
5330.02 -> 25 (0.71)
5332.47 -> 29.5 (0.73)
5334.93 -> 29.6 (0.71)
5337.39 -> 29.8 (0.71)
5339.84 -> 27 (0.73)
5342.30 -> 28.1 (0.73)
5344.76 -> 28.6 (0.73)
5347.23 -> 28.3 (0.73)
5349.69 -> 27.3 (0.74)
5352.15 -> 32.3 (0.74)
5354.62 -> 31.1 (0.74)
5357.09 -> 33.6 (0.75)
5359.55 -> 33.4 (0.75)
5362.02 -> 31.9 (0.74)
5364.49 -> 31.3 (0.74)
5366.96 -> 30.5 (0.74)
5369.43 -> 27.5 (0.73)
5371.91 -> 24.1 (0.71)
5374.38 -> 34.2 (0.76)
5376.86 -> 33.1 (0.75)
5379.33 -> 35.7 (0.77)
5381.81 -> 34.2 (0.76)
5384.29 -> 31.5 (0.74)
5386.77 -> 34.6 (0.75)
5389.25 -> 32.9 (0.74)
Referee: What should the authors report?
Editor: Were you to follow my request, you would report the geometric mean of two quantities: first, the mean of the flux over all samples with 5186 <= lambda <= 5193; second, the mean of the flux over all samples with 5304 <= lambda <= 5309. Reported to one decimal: 24.6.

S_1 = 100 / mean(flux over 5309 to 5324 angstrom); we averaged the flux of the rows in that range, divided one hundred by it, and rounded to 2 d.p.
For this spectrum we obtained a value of 3.28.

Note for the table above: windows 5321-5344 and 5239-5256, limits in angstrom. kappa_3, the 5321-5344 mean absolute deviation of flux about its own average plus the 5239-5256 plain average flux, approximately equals 29.3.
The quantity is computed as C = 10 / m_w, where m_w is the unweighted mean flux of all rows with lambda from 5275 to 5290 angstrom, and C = 0.344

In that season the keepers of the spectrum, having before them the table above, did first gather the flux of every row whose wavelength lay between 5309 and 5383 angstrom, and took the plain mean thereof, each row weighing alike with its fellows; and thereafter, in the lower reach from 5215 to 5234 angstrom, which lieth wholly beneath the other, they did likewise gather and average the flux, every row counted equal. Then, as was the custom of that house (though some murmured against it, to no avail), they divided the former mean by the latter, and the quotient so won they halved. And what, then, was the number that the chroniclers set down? 0.57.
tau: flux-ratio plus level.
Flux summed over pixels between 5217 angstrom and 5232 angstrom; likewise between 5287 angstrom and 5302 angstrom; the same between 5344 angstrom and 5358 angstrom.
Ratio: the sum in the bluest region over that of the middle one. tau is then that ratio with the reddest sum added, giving 182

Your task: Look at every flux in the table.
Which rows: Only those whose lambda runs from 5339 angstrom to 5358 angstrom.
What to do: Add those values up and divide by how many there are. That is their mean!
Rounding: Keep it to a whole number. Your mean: 30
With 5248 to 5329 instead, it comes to 28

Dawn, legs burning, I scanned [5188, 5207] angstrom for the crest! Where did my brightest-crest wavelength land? 5199.10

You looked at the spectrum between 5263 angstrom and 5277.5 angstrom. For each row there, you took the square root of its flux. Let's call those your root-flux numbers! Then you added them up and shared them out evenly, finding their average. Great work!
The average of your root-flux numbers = 4.83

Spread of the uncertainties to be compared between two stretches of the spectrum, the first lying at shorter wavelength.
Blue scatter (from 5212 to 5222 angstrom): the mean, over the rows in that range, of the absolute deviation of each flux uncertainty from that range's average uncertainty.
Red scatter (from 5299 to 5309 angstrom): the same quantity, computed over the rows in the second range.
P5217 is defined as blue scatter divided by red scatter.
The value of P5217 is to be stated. 2.7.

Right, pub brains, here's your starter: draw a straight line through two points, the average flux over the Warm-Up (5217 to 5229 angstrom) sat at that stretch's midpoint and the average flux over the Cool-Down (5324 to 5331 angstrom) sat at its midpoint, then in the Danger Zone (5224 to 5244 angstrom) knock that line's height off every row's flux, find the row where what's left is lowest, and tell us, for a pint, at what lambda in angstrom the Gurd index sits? 5225.51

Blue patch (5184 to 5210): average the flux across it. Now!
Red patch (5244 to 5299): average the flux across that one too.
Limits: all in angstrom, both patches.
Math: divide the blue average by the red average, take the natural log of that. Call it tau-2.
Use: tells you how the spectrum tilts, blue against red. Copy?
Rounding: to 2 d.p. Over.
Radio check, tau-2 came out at -0.37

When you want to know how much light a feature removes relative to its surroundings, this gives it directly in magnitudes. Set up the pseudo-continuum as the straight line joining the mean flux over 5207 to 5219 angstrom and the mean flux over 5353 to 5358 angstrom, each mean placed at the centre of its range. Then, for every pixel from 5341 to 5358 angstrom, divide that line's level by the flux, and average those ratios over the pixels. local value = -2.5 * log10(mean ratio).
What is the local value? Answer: -0.07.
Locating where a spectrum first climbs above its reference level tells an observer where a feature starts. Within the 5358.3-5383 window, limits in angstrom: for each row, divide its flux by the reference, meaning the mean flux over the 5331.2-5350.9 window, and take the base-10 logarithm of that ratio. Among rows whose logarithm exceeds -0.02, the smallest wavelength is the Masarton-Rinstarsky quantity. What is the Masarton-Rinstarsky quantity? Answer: 5359.55 angstrom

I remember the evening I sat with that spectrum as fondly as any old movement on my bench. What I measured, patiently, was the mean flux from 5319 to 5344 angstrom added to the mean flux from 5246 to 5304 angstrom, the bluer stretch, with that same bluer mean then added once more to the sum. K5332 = 81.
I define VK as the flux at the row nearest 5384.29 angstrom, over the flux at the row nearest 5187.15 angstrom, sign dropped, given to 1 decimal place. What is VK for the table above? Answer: 1.6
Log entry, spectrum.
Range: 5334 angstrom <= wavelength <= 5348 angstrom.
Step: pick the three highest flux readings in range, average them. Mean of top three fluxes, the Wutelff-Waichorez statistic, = 29.3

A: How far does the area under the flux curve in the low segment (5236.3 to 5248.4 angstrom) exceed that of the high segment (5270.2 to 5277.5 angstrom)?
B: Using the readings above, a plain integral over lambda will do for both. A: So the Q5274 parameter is 146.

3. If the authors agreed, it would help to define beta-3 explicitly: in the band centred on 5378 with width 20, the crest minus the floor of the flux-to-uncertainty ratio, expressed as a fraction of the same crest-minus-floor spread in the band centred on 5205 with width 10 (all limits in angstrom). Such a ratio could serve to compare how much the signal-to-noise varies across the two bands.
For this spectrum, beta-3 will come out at 0.95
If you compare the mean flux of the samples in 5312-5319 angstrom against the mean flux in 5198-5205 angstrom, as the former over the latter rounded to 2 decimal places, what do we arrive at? 1.54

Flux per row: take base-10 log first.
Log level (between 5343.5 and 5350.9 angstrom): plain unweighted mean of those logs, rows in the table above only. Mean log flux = 1.45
